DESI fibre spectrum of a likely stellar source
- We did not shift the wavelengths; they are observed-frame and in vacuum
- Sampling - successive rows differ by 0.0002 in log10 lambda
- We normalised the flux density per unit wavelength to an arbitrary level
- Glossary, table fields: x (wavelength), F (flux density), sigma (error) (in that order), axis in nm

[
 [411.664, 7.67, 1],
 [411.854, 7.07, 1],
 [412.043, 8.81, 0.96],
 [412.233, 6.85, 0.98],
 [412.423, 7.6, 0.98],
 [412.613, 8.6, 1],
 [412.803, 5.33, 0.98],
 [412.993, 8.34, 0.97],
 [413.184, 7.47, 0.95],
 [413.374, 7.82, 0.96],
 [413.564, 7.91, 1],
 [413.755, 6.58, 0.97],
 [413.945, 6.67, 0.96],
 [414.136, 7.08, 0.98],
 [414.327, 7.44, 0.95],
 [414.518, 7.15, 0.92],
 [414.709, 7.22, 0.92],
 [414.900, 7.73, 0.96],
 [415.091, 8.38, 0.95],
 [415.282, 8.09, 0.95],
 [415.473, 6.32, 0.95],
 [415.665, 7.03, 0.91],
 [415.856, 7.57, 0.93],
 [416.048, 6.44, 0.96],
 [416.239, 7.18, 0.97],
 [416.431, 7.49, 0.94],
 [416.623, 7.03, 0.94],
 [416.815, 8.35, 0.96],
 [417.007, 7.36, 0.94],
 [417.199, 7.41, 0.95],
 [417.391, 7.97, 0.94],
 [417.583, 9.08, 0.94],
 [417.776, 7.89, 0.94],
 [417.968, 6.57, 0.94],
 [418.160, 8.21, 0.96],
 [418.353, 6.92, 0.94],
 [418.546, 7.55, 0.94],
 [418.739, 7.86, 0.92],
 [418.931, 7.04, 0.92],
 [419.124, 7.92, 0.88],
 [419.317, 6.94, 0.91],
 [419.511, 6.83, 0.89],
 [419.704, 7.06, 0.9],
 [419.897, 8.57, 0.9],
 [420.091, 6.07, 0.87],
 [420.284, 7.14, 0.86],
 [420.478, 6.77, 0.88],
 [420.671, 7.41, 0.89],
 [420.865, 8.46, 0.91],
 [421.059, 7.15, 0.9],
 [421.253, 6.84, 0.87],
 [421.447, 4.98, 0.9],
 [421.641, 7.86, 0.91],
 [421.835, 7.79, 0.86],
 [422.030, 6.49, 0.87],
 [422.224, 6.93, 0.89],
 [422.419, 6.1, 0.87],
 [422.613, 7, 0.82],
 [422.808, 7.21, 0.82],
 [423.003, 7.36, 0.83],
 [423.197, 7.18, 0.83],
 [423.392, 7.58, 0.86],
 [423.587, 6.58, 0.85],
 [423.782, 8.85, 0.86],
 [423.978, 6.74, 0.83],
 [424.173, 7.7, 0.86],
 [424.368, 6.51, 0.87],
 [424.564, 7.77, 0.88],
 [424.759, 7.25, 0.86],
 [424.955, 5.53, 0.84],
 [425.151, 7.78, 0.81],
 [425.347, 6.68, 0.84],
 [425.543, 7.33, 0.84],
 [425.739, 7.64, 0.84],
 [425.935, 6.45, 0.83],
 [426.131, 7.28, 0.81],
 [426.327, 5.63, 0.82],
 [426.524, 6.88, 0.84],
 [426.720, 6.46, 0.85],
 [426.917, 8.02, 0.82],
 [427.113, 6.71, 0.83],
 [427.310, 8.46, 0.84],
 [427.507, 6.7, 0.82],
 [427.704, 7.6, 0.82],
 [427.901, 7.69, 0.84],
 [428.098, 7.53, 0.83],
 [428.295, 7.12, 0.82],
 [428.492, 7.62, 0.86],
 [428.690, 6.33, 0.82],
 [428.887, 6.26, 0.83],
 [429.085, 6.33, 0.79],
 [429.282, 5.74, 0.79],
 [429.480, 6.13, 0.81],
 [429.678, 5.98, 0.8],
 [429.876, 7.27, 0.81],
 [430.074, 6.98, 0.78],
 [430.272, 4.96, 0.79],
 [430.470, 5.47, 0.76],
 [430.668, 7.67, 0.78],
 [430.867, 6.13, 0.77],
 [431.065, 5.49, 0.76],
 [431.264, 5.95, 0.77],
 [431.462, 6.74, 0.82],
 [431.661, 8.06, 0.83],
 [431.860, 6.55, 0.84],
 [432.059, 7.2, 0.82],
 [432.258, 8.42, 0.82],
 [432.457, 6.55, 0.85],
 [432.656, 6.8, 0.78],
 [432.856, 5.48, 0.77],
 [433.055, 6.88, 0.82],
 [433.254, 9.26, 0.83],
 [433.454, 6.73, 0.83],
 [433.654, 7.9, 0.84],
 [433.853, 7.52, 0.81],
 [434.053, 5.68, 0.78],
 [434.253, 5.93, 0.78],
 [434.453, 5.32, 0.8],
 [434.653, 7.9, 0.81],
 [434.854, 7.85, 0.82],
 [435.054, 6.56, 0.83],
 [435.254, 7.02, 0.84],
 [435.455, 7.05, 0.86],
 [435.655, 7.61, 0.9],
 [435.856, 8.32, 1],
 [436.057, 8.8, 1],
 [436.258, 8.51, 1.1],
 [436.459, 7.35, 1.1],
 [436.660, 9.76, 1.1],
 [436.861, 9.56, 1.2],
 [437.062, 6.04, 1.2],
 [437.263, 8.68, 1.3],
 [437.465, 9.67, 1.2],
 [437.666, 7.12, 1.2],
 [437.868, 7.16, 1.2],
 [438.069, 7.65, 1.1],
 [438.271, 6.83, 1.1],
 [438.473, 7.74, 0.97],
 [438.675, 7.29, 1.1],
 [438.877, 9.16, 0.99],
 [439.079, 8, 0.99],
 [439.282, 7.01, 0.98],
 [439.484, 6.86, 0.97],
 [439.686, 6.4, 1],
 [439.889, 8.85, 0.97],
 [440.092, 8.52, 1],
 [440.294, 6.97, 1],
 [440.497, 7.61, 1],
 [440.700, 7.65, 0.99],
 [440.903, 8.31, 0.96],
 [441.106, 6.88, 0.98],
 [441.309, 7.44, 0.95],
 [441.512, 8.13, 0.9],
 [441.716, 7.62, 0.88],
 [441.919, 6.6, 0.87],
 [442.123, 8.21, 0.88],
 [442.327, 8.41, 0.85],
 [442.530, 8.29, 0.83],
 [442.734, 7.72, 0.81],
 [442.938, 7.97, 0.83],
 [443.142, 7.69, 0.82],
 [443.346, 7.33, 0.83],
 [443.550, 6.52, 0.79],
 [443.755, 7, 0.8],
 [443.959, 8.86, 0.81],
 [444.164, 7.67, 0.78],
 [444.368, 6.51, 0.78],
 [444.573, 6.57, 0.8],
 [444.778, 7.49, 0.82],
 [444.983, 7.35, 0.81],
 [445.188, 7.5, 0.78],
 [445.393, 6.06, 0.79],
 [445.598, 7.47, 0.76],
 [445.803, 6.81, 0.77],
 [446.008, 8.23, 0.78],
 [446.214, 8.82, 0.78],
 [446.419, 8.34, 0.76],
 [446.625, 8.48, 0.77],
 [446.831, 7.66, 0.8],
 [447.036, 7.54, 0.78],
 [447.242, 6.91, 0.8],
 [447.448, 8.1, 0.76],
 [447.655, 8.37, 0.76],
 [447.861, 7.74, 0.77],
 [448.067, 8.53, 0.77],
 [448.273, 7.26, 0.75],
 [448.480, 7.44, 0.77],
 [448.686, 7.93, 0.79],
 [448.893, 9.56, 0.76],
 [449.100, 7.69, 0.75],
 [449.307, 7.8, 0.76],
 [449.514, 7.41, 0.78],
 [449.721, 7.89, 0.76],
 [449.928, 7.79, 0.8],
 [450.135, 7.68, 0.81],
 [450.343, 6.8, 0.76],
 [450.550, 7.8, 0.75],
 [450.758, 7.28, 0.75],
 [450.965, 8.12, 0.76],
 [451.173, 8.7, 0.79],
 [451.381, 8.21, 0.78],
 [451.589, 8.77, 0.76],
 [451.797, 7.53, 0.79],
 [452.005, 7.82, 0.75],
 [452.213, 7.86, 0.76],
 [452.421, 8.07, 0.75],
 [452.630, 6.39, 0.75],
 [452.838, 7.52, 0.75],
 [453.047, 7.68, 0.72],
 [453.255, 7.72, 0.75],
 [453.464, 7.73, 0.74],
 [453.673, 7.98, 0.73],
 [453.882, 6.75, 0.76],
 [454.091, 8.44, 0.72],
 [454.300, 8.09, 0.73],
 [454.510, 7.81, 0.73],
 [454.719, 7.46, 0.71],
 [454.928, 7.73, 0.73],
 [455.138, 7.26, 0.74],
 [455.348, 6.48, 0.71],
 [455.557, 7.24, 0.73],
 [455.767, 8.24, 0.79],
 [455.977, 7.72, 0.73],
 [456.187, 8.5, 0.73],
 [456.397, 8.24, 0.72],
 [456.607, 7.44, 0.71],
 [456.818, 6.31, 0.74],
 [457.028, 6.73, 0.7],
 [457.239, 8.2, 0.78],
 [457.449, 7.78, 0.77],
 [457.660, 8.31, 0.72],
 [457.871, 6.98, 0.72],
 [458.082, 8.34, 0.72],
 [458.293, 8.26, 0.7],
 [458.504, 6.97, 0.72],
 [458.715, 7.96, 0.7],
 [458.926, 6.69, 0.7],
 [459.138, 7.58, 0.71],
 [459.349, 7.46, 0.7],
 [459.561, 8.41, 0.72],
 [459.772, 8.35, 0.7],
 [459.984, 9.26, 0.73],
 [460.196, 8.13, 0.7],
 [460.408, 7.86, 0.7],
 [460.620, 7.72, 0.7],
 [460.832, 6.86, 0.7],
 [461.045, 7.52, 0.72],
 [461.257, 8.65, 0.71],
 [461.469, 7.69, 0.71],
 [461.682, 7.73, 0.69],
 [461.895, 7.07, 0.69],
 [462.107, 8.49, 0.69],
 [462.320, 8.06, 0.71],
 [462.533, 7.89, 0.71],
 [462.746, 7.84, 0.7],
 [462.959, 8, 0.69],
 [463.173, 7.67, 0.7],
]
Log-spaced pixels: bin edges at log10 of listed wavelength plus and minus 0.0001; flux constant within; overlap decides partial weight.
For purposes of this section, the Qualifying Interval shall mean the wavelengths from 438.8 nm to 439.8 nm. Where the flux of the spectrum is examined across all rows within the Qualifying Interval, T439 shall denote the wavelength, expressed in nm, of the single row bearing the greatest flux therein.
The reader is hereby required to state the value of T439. 438.877 nm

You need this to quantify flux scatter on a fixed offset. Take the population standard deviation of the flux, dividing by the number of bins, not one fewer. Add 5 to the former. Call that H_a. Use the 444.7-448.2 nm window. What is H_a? 5.70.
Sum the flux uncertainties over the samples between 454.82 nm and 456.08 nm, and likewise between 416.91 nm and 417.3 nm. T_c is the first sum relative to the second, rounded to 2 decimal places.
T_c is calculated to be 2.34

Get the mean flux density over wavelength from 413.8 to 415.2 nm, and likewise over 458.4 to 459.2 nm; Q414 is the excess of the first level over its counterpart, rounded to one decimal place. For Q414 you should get 0.1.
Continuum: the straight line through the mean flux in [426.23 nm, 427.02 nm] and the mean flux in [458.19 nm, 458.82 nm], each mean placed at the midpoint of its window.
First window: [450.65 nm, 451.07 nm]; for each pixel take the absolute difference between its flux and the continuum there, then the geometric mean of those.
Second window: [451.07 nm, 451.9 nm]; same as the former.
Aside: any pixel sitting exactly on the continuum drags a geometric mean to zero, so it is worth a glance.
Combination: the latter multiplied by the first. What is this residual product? 0.10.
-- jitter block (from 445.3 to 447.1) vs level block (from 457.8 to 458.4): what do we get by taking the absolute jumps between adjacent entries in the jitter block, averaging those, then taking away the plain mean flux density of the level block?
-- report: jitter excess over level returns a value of -7.2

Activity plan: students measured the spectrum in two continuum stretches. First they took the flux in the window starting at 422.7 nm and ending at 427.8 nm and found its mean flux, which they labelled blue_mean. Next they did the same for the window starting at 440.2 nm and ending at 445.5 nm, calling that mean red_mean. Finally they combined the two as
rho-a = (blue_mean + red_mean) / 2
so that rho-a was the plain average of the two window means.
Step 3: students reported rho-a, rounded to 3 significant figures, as 7.31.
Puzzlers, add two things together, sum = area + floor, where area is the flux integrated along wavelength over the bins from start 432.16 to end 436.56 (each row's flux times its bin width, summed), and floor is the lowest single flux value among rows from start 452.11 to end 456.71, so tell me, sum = 38.3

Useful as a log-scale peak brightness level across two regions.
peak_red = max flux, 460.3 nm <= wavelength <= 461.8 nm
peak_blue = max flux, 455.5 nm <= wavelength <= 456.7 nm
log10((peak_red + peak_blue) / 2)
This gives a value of 0.933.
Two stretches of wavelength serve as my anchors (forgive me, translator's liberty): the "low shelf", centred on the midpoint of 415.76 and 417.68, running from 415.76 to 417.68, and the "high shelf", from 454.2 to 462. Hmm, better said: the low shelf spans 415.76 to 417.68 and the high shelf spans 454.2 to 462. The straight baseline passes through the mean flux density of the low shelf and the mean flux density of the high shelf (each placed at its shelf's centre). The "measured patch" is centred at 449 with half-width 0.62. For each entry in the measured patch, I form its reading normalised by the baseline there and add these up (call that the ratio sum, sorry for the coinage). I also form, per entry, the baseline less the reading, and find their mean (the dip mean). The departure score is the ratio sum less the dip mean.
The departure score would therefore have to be 6.5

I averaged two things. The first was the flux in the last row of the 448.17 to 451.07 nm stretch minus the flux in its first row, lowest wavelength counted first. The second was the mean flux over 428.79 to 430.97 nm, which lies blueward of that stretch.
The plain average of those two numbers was 3.6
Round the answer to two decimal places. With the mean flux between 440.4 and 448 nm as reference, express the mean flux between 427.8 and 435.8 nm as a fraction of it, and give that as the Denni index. 0.89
